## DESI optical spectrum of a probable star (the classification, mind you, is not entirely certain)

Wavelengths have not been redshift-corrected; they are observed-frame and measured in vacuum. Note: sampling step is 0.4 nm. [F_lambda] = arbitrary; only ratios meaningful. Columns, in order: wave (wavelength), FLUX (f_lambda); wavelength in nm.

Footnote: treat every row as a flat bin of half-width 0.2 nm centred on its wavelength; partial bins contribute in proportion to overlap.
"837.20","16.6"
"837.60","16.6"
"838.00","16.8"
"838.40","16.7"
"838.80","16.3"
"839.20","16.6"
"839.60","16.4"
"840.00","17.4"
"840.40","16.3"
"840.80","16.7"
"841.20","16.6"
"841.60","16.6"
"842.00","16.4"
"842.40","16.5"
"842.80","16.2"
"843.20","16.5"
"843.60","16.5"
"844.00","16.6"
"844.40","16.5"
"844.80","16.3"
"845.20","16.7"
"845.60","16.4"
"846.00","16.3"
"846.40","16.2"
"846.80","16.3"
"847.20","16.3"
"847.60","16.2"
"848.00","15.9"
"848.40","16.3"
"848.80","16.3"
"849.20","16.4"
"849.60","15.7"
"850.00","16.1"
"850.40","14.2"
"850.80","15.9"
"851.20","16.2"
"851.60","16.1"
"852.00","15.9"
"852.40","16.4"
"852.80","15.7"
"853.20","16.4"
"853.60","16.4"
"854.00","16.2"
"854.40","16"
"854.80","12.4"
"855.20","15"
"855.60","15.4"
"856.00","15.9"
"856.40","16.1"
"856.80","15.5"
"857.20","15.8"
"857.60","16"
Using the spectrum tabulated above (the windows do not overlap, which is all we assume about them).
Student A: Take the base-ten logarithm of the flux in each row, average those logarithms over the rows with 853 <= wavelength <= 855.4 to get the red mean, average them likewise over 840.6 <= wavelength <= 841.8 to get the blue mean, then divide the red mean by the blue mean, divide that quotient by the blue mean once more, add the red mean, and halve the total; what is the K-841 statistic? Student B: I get 0.990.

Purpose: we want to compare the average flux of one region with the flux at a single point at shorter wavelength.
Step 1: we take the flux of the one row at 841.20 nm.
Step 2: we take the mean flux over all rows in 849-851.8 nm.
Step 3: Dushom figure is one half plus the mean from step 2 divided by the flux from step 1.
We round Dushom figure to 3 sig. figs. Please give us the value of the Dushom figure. 1.45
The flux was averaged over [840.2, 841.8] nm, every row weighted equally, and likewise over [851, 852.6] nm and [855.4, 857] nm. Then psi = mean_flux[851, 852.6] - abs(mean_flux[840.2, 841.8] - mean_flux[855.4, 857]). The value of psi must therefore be 15.3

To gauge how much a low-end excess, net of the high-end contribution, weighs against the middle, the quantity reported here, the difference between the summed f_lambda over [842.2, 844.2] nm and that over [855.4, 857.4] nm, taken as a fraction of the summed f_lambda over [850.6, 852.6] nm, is 0.045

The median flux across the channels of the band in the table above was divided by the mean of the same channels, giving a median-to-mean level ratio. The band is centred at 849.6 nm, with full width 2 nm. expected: 1.023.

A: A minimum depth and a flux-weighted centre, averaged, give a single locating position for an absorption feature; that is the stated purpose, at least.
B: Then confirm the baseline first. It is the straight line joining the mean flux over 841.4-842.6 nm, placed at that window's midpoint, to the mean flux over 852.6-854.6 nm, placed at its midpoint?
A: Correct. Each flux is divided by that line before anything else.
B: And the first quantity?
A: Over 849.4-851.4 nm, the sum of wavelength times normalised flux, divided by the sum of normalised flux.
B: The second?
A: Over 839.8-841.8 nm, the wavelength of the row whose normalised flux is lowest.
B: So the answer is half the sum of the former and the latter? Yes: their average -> 845.40 nm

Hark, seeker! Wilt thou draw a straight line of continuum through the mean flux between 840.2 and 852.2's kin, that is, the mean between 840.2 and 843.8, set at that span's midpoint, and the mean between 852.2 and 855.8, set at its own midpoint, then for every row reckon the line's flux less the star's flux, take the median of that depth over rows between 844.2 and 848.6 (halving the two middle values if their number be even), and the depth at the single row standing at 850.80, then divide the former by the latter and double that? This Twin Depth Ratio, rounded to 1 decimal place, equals 3.7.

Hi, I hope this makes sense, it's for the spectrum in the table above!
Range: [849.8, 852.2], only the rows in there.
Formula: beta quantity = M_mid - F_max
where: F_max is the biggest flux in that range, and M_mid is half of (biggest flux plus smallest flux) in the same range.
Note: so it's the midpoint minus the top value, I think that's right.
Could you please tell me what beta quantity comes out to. -1.0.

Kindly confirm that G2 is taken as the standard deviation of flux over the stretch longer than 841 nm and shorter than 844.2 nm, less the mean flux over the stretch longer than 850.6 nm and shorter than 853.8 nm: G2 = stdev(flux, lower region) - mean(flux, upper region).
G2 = -16.0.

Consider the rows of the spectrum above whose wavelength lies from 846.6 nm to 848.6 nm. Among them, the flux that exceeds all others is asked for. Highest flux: 16.3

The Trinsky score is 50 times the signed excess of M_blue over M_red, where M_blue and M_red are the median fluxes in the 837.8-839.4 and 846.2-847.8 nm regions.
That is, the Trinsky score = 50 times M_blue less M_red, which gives 20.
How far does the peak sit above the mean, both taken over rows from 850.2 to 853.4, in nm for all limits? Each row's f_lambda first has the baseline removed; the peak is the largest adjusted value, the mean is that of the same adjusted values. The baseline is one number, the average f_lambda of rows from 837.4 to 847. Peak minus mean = 0.55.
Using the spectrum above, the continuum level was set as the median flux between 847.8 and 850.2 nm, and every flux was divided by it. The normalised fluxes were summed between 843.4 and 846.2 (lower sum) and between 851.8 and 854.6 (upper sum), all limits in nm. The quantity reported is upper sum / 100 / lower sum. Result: 0.0098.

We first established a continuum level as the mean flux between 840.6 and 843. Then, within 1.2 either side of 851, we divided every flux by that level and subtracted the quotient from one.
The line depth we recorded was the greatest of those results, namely 0.14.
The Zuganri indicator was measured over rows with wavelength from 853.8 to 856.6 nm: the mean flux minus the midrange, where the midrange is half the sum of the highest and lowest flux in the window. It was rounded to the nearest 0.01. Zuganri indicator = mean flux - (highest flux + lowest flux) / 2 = 0.99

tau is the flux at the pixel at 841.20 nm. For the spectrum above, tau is 16.6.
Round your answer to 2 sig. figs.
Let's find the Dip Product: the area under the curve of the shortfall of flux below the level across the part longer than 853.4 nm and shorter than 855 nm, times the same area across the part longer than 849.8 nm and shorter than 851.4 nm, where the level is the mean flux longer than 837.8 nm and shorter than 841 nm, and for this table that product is 3.8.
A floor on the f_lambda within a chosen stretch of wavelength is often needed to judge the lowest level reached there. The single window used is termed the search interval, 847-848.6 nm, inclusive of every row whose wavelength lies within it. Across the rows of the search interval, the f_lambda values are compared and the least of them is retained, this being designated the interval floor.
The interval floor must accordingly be 15.9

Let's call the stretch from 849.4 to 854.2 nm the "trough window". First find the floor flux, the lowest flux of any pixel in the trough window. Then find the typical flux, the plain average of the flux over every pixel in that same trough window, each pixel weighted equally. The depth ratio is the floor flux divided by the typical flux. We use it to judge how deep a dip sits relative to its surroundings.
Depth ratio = 0.891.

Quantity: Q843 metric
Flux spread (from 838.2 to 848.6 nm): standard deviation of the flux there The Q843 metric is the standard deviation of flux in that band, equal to 0.27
